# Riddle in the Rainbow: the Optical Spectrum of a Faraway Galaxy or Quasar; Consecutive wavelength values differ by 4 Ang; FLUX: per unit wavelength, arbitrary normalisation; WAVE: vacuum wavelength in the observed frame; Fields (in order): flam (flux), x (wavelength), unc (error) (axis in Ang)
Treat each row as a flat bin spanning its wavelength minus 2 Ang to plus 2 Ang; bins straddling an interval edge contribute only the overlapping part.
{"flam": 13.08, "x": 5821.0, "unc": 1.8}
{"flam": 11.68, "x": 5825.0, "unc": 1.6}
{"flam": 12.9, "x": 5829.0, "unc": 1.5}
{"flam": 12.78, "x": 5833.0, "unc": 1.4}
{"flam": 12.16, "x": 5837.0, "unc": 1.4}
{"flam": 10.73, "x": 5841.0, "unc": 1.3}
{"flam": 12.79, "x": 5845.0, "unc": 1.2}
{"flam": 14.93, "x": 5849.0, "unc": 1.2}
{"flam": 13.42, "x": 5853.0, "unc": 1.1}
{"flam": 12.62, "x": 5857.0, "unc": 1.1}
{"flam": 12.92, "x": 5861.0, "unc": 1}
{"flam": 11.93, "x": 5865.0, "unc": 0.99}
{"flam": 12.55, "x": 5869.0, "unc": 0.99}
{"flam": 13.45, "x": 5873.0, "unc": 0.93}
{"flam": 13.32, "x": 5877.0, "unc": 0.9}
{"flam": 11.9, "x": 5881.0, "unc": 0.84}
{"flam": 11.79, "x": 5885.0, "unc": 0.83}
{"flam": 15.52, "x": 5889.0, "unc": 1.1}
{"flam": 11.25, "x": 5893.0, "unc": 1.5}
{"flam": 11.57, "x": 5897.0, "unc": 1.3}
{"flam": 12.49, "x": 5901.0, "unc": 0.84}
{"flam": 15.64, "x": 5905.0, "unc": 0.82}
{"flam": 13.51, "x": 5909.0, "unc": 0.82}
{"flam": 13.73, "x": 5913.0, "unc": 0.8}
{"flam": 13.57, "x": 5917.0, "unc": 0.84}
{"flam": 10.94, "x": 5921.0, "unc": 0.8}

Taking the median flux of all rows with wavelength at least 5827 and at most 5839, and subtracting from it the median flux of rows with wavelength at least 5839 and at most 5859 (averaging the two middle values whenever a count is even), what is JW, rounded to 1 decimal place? 0.0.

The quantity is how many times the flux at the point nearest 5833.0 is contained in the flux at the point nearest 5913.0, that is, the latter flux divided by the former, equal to 1.07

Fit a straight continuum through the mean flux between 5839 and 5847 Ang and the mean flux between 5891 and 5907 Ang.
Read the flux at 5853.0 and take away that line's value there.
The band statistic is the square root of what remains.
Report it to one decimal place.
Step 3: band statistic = 1.2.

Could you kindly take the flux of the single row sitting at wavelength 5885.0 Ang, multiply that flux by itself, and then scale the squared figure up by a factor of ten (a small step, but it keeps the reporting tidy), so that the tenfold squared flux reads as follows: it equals 1390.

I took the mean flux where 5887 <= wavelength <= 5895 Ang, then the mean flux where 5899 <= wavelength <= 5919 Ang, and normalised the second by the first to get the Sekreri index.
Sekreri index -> 1.03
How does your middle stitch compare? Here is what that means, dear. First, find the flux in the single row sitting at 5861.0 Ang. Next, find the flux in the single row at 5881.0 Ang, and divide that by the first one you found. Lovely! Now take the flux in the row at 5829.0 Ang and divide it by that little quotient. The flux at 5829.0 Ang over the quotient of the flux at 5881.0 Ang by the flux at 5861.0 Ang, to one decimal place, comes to 14.0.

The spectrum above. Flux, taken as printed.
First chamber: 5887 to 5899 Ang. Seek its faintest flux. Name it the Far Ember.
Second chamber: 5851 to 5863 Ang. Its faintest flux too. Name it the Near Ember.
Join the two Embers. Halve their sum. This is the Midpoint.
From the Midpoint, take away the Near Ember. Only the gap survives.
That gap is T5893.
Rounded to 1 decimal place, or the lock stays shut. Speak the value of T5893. -0.7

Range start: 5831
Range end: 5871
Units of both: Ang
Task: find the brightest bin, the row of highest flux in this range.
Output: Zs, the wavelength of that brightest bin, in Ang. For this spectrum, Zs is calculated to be 5849.0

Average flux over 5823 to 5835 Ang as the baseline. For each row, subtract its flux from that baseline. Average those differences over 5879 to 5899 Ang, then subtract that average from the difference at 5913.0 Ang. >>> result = -1.3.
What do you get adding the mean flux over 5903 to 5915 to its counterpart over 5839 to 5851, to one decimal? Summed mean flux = 27.1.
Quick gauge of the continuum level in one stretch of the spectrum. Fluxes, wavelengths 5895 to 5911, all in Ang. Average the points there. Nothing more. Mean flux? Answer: 13.3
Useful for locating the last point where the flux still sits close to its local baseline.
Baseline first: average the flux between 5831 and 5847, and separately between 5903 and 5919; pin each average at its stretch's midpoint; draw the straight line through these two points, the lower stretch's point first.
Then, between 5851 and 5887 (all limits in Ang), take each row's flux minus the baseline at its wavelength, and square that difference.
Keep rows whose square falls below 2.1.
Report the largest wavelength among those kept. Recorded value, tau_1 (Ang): 5881.0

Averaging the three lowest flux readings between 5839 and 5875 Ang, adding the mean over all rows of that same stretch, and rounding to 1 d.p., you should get 24.6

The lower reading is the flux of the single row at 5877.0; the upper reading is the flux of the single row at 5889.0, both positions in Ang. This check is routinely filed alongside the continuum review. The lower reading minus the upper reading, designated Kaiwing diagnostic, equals -2.2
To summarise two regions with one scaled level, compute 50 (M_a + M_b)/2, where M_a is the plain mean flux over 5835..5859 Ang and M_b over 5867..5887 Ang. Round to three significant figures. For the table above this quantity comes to 634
